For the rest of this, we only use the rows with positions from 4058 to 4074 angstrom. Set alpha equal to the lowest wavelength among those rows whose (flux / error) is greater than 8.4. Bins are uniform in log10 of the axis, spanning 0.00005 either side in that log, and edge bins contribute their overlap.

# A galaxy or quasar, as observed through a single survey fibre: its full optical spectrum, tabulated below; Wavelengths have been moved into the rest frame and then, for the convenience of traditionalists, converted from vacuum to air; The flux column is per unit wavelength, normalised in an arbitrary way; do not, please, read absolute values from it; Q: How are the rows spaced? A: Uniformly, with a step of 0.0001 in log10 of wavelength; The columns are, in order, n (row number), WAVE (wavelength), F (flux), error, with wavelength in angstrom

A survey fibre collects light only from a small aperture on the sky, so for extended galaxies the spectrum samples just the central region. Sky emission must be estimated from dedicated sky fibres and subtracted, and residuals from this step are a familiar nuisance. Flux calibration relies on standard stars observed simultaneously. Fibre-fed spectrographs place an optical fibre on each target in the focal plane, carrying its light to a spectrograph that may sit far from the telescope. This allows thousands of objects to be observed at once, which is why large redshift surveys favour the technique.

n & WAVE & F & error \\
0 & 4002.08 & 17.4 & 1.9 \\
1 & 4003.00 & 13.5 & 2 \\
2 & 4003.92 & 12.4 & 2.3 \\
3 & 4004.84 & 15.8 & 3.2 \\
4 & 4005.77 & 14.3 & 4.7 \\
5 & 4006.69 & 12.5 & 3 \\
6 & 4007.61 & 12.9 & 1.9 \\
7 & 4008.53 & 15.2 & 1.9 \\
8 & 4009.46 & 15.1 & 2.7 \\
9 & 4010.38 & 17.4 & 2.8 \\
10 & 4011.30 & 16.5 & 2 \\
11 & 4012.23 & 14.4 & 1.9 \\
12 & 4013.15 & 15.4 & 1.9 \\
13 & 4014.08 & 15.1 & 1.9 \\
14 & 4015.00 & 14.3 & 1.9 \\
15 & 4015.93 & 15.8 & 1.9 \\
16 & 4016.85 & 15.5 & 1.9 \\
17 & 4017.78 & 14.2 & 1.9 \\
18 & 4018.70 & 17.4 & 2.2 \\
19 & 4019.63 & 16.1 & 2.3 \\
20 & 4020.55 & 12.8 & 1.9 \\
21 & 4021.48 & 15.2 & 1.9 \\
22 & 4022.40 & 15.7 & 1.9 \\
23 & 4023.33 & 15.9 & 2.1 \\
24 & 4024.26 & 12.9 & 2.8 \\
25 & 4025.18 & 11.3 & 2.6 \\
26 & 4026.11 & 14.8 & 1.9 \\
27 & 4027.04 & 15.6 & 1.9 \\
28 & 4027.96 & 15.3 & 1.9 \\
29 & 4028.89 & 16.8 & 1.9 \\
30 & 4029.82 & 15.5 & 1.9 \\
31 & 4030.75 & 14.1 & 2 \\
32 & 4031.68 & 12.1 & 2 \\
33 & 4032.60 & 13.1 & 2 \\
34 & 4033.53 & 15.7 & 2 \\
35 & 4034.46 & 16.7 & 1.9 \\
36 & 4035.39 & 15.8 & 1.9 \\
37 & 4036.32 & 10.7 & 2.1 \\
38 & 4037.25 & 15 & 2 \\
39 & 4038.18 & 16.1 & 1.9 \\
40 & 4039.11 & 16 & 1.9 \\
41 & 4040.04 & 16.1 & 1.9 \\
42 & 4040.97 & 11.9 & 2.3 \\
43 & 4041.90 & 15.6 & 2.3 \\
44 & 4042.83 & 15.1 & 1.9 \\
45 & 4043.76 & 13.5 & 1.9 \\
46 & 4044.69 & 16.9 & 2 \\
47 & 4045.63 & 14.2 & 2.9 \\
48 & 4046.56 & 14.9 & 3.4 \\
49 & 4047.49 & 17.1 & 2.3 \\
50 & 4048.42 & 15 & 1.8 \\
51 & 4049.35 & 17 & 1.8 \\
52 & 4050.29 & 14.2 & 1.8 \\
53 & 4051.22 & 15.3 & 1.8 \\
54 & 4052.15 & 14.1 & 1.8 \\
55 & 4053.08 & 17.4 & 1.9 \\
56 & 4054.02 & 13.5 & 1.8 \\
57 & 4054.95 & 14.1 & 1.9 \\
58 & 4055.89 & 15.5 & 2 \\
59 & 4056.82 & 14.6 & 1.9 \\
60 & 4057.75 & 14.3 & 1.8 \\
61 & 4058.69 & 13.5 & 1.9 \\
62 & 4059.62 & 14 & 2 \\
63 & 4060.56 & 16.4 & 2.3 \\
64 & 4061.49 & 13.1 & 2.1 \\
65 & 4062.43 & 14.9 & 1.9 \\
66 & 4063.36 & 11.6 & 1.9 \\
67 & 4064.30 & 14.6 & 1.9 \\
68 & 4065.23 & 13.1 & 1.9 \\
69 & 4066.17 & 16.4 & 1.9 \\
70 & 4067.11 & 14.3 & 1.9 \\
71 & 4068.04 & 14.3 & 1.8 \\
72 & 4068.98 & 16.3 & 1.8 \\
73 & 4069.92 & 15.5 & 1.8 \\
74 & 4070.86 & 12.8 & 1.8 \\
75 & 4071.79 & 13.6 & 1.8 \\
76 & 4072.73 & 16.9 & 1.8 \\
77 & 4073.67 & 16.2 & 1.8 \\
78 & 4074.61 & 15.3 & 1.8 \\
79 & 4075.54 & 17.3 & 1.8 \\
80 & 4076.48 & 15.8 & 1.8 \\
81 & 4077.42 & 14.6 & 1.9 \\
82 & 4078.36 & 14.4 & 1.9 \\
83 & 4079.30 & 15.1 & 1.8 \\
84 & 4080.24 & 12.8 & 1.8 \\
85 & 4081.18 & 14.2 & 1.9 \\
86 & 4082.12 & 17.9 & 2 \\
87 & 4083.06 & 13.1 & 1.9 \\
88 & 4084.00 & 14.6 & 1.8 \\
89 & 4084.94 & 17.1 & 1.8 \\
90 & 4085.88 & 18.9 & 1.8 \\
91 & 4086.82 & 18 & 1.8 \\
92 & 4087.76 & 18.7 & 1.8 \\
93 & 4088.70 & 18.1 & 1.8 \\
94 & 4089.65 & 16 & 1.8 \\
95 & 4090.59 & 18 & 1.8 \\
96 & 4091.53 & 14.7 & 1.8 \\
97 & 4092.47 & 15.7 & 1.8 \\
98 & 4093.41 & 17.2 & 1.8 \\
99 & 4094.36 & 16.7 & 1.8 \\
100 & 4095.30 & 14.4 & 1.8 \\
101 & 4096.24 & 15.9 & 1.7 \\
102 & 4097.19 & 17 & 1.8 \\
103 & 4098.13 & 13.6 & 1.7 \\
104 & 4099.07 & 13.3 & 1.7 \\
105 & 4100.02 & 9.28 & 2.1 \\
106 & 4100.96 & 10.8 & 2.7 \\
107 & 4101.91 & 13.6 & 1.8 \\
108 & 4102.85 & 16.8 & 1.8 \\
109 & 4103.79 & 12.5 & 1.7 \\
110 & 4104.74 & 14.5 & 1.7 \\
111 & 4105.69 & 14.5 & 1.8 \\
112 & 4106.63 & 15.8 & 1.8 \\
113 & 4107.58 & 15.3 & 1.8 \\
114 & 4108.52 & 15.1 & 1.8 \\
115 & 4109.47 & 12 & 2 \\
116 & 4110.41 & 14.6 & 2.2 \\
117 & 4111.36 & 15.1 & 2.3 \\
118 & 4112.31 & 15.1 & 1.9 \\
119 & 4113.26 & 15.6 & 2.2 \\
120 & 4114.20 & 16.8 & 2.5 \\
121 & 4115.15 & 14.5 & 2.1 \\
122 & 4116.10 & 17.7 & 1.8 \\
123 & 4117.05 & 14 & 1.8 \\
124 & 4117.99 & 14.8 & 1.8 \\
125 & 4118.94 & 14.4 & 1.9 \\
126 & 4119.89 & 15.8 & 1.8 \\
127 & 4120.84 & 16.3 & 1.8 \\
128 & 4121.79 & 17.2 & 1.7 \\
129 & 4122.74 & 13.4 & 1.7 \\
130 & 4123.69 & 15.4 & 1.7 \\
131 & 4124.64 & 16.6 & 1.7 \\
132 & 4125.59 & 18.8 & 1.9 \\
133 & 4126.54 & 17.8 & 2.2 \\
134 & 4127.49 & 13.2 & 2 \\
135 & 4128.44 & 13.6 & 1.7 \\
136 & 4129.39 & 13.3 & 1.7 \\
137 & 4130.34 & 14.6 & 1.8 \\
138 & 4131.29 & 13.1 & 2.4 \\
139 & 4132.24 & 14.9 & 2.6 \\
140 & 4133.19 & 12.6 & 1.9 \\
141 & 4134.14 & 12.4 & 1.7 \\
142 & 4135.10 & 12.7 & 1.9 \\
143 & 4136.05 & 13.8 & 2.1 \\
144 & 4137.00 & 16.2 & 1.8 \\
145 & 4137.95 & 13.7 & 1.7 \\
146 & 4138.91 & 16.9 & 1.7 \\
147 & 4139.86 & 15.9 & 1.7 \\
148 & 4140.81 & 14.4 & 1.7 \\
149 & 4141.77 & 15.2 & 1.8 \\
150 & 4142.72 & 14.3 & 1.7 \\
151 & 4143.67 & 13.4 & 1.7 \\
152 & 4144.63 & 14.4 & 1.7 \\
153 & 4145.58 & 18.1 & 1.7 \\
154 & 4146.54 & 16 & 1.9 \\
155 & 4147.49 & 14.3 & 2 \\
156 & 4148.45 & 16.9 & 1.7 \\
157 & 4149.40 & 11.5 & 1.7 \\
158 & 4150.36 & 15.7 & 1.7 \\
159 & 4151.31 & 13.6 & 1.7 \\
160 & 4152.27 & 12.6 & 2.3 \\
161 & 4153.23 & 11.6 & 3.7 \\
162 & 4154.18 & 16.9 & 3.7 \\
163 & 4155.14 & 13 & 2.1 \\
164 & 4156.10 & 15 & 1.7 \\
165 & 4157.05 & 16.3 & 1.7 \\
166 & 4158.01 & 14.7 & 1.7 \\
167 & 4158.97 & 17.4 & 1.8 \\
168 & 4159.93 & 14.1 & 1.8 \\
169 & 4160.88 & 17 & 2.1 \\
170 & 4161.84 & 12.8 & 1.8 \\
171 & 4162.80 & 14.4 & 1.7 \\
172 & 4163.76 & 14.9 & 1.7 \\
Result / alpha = 4066.17 angstrom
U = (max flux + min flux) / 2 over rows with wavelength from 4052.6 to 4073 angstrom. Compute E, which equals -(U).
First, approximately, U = 14.5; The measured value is -14.5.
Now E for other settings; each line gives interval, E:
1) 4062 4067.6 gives -14.0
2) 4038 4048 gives -14.5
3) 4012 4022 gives -15.1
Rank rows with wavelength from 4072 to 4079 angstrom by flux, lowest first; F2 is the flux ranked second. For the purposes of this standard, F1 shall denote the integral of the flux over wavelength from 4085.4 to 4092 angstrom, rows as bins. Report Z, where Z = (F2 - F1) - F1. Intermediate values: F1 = 115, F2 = 14.6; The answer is -216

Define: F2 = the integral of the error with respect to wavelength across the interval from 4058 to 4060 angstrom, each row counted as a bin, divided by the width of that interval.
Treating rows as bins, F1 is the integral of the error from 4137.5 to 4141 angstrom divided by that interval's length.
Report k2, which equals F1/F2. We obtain 0.88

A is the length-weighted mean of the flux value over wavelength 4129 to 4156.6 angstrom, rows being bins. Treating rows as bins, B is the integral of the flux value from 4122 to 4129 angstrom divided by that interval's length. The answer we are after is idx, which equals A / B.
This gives 0.92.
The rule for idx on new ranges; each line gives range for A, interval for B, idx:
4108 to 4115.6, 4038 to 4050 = 0.97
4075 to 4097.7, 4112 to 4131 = 1.04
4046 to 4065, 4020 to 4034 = 1.02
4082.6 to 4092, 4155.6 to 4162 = 1.08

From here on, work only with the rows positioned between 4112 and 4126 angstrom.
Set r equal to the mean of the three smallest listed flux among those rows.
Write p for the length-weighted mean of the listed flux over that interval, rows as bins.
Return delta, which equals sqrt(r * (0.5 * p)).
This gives 10.5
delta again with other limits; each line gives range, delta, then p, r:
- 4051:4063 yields 9.9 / 14.6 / 13.4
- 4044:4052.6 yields 10.4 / 15.4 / 14.2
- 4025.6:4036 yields 9.9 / 15.0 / 13.1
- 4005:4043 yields 9.2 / 14.8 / 11.3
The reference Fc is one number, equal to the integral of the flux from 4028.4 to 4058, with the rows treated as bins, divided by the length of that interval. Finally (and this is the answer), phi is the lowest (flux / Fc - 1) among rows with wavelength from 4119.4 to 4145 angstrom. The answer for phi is -0.17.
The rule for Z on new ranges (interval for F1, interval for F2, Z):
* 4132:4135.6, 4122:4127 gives -78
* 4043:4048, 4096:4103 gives -142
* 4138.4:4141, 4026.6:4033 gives -69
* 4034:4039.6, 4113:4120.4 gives -154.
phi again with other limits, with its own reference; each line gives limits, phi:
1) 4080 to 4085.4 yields -0.14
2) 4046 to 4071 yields -0.22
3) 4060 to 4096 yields -0.22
